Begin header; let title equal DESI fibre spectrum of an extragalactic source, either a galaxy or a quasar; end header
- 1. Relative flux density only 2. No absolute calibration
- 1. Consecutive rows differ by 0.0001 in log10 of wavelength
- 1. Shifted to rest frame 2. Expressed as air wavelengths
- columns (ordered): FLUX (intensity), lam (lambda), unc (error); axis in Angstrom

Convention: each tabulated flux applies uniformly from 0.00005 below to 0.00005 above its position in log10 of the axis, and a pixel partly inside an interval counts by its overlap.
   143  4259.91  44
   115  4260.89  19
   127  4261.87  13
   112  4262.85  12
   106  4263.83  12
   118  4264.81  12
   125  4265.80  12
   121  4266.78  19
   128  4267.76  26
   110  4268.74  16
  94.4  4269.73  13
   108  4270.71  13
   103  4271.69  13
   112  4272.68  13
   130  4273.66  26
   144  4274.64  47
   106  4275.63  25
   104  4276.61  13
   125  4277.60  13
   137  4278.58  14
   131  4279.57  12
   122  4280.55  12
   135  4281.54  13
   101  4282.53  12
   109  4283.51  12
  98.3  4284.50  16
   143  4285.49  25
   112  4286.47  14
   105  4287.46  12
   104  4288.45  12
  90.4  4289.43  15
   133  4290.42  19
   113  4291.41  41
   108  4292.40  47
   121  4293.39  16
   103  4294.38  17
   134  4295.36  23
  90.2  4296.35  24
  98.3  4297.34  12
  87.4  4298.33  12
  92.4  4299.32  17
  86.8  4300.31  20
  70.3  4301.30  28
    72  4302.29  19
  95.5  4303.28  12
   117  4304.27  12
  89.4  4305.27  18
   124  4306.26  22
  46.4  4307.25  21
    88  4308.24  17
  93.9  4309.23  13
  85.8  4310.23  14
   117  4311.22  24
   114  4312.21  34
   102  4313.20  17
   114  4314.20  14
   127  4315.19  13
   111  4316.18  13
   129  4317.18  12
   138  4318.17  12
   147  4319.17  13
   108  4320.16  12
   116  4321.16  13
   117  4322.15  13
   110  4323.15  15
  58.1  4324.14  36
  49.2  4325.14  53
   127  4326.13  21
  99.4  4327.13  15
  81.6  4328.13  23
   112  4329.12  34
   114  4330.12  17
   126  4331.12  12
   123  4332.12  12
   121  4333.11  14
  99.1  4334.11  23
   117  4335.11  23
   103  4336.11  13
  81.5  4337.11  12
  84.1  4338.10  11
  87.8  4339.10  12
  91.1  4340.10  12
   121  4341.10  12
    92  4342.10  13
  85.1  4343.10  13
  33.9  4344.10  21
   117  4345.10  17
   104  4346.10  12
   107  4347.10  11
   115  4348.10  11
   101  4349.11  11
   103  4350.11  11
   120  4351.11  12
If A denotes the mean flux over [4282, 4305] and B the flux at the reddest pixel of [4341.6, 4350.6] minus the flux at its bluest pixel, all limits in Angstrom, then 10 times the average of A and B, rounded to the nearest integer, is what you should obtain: 573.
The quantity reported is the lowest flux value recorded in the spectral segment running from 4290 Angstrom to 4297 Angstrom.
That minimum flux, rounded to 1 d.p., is 90.2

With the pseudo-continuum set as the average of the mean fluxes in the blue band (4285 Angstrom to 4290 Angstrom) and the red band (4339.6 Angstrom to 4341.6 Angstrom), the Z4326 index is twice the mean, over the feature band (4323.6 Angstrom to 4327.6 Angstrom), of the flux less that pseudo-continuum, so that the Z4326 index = -50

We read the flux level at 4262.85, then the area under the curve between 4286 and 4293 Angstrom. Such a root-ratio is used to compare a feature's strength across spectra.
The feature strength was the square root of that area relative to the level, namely 2.6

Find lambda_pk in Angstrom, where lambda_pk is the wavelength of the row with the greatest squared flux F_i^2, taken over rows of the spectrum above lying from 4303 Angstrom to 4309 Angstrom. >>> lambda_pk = 4306.26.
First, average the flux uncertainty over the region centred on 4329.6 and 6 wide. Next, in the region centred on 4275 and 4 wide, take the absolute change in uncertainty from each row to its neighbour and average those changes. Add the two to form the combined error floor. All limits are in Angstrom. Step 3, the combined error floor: 37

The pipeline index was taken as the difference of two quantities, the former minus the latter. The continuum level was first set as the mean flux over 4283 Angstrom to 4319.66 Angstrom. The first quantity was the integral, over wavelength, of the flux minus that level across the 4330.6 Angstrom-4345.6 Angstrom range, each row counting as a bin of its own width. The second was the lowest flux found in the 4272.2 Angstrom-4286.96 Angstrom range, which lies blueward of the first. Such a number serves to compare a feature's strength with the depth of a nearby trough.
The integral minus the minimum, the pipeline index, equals -201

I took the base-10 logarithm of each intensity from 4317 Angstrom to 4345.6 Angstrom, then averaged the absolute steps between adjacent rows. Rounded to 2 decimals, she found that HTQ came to 0.11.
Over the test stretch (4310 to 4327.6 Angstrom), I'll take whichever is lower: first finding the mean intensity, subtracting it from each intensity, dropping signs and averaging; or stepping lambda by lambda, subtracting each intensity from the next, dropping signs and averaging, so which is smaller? 17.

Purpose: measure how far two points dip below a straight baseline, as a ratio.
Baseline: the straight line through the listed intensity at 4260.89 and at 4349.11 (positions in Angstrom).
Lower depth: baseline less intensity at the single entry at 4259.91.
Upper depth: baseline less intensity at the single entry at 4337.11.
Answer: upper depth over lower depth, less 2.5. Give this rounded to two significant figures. -3.3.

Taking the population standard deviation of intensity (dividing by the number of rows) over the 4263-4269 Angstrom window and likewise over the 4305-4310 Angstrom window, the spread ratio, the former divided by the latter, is 0.32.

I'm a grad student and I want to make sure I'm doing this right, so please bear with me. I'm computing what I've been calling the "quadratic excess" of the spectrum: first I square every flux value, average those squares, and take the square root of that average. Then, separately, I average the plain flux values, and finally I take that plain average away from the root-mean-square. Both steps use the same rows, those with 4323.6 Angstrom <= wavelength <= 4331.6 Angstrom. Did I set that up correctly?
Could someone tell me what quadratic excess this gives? 4.0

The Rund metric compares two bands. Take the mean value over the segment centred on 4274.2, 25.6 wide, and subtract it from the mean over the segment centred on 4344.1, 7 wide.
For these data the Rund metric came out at -23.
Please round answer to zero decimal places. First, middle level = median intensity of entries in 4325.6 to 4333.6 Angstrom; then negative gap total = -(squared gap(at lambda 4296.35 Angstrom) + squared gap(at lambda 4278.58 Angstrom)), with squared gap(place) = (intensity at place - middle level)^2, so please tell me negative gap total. -1126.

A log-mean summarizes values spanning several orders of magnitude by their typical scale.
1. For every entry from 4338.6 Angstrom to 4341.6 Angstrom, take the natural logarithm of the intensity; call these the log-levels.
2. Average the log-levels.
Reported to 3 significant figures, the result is 4.59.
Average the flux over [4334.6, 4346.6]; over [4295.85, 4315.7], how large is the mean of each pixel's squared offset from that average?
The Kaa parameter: 378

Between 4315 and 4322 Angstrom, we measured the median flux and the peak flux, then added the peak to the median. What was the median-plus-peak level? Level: 274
